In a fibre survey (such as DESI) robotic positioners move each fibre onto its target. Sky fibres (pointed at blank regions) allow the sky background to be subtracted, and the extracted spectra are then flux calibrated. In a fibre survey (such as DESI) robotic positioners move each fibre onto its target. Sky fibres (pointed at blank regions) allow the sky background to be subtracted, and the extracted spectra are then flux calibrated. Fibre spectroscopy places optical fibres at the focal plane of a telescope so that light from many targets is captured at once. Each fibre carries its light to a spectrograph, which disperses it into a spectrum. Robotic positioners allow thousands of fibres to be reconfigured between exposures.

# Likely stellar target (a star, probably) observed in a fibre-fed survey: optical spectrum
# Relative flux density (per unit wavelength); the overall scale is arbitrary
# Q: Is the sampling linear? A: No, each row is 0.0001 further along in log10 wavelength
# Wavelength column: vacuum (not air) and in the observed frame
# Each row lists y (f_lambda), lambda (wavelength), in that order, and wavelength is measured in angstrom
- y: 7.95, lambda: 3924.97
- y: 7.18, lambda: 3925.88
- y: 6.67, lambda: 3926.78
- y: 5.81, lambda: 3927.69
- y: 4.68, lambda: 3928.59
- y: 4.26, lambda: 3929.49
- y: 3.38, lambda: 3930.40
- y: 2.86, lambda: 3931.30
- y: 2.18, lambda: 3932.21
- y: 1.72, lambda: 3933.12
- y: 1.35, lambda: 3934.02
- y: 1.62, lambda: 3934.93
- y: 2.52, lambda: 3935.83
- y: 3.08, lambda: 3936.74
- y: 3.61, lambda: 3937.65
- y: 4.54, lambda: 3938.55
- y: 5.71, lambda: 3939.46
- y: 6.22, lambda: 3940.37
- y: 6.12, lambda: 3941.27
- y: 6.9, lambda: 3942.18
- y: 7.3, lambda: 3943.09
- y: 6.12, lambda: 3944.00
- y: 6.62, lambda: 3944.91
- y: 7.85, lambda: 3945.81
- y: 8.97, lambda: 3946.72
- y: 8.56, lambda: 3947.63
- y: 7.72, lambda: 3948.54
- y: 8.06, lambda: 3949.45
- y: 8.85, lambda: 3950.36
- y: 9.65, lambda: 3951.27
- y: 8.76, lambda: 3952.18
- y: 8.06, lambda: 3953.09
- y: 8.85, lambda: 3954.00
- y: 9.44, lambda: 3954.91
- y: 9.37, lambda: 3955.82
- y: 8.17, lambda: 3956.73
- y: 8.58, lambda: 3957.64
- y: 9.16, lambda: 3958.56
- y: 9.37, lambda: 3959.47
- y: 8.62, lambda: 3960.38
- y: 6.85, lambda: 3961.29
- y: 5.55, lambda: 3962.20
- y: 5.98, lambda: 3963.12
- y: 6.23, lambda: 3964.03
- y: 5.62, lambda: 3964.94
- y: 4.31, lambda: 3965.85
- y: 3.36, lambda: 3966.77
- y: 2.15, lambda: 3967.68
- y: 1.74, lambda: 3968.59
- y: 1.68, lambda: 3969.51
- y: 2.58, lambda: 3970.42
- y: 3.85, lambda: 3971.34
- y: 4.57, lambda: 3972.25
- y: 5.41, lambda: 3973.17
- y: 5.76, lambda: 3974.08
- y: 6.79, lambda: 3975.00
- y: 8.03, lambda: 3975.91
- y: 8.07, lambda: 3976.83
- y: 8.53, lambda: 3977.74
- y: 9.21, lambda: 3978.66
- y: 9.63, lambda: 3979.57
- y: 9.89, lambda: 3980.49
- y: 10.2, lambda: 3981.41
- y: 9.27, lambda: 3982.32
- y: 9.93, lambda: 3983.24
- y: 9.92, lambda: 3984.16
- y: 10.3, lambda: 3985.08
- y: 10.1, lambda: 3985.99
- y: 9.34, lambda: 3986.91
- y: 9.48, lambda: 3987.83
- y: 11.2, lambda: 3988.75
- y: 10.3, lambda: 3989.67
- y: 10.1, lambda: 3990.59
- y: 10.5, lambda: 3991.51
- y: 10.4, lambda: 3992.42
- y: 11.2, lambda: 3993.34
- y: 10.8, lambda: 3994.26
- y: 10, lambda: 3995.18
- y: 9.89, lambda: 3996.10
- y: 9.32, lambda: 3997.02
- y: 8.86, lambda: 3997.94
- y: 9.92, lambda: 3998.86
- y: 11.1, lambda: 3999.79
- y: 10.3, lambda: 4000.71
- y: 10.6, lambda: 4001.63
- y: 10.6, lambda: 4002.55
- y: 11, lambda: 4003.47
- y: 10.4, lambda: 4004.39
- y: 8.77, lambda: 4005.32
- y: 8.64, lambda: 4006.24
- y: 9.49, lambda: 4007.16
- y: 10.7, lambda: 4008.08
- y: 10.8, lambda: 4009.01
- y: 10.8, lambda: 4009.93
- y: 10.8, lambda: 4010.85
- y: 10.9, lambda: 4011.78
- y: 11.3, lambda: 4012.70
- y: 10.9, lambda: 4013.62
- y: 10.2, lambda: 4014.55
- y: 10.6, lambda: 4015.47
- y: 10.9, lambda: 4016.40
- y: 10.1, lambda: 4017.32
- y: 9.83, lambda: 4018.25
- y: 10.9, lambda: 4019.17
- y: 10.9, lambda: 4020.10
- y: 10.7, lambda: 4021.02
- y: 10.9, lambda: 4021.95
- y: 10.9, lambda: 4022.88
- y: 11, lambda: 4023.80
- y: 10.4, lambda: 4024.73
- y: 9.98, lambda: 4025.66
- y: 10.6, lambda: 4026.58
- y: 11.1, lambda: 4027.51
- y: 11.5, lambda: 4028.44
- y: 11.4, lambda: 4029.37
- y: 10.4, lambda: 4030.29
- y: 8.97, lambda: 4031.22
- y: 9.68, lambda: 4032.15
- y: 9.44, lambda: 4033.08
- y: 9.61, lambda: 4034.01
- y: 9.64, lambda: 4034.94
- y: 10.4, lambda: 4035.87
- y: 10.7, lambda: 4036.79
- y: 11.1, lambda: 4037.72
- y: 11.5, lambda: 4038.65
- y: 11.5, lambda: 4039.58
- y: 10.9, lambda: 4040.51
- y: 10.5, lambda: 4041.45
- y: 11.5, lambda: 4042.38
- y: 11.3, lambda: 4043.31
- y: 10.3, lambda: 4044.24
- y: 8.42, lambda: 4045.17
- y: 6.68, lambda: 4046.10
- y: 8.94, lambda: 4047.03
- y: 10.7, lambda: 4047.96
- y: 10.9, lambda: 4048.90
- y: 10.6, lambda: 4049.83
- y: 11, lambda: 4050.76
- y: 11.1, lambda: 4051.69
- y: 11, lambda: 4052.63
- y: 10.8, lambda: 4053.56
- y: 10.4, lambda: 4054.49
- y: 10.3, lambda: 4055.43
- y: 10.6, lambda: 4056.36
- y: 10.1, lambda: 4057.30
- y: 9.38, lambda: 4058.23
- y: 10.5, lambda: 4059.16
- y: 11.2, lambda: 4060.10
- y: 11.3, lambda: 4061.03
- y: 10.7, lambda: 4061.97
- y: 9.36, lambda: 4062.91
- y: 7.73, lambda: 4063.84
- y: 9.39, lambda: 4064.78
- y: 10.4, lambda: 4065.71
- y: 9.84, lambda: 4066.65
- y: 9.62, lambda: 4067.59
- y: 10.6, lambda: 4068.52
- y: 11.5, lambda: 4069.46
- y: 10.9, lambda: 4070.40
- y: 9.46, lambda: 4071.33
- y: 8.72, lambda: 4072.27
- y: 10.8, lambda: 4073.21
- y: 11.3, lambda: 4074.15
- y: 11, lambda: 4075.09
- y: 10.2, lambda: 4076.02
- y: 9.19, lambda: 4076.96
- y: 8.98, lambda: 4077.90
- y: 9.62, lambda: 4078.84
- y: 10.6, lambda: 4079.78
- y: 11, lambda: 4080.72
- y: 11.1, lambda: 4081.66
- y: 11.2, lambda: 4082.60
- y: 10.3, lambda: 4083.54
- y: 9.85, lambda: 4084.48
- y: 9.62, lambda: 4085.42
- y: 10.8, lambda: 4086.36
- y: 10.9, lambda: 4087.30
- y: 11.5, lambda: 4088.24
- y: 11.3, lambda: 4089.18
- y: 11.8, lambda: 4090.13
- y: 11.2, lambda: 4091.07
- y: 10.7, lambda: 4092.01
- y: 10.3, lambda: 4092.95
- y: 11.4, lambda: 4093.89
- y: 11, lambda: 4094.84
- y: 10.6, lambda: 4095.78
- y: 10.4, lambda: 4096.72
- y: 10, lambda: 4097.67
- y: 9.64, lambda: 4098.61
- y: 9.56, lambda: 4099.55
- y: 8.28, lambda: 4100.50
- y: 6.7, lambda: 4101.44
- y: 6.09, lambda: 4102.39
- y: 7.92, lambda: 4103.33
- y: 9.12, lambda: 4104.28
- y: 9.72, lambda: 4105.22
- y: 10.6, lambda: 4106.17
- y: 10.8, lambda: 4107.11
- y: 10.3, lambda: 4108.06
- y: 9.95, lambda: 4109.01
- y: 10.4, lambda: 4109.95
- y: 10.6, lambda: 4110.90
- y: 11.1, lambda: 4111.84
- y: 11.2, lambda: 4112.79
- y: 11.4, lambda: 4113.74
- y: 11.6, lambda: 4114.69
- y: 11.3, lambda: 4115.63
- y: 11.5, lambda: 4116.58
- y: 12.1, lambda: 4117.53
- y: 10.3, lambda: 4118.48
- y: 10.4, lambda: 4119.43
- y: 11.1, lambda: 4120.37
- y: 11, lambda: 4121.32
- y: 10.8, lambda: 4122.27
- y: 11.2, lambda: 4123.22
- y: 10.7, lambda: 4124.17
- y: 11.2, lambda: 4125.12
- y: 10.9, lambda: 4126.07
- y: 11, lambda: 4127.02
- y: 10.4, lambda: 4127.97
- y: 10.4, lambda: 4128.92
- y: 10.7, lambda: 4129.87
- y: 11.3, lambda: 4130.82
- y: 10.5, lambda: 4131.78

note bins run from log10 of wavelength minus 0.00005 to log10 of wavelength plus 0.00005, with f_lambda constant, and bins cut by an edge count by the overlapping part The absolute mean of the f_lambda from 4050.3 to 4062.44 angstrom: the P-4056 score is 10.6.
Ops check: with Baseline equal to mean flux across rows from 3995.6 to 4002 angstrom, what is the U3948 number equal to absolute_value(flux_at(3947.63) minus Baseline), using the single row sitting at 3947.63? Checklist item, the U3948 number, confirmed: 1.4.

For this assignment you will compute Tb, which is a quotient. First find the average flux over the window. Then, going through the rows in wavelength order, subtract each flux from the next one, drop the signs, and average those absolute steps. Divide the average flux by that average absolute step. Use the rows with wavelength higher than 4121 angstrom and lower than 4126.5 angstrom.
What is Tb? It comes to 29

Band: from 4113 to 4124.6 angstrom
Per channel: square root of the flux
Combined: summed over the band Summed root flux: 40.0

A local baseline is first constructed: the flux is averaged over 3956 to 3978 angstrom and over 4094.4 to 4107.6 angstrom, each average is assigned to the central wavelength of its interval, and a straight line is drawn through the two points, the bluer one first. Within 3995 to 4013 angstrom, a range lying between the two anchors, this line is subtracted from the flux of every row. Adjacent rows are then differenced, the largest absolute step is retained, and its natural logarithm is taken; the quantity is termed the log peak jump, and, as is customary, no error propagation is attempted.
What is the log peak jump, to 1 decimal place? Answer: 0.5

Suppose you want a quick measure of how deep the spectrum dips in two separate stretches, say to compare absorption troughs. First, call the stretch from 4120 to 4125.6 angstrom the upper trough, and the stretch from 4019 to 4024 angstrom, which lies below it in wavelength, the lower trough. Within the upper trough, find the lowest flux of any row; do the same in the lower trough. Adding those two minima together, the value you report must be 21.4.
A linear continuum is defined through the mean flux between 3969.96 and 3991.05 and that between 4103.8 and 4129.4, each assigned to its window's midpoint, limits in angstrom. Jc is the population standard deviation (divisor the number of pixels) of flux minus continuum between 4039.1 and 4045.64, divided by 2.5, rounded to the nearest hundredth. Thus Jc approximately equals 0.41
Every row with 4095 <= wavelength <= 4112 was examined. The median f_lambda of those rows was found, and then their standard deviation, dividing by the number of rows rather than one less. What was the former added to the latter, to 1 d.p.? 11.4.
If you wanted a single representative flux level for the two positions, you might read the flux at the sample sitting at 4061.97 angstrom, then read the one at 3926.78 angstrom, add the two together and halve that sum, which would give 8.7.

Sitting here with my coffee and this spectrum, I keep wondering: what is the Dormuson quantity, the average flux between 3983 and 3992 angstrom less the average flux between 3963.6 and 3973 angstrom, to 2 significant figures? 6.5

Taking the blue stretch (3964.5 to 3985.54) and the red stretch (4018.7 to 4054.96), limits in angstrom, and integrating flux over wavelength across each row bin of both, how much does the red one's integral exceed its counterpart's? 241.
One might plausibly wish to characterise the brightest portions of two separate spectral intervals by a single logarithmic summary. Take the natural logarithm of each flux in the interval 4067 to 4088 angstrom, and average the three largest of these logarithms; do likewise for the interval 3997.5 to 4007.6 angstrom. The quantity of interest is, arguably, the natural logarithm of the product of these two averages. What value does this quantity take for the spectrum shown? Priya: 1.76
